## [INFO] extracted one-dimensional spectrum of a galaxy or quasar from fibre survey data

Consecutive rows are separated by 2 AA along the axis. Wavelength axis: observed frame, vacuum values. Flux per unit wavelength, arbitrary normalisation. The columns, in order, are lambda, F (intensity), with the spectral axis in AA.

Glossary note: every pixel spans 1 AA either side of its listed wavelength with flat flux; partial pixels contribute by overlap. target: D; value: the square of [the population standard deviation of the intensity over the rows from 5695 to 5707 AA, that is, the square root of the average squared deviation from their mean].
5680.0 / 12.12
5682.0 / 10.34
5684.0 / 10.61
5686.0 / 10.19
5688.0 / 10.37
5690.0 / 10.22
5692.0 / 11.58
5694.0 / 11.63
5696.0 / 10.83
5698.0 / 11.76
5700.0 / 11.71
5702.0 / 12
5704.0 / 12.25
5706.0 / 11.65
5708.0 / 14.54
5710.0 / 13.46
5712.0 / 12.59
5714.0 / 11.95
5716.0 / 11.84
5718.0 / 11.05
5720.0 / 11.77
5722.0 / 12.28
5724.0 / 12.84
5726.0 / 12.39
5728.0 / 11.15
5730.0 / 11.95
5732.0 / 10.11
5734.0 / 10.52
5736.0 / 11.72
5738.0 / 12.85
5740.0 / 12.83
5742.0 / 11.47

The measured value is 0.2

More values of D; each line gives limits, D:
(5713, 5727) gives 0.3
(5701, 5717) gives 0.9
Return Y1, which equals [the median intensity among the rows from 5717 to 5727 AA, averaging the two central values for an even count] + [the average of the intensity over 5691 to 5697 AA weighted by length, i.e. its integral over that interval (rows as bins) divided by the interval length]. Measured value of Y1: 23.6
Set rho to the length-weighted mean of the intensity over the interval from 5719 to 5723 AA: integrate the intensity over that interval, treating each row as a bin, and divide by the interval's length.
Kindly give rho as 12.0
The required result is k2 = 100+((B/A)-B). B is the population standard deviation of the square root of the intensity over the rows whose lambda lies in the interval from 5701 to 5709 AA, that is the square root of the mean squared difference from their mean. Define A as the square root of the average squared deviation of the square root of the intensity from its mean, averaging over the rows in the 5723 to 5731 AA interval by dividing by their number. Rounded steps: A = 0.090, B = 0.156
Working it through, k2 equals 102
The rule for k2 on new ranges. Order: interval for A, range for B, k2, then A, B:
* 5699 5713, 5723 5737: 101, 0.135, 0.135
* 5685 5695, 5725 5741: 101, 0.100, 0.141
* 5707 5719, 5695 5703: 100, 0.160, 0.066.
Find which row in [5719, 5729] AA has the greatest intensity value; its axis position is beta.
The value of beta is 5724.0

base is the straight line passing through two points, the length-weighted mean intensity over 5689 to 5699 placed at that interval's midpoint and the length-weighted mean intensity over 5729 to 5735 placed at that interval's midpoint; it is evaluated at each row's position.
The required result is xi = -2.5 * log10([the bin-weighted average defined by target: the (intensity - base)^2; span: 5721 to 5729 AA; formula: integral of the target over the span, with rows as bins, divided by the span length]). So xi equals -0.70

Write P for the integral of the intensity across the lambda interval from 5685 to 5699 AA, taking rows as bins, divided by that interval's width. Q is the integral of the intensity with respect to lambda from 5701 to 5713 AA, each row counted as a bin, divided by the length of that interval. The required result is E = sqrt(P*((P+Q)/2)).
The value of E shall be 11.4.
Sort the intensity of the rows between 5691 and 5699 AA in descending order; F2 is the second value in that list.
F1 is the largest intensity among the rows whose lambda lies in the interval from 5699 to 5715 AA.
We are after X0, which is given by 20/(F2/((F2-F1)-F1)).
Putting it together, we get -30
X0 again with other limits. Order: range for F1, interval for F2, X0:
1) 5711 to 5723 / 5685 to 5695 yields -23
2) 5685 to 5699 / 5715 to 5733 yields -18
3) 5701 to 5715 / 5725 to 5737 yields -29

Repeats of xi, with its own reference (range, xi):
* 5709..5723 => -0.60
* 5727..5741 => -0.49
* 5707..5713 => -2.07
